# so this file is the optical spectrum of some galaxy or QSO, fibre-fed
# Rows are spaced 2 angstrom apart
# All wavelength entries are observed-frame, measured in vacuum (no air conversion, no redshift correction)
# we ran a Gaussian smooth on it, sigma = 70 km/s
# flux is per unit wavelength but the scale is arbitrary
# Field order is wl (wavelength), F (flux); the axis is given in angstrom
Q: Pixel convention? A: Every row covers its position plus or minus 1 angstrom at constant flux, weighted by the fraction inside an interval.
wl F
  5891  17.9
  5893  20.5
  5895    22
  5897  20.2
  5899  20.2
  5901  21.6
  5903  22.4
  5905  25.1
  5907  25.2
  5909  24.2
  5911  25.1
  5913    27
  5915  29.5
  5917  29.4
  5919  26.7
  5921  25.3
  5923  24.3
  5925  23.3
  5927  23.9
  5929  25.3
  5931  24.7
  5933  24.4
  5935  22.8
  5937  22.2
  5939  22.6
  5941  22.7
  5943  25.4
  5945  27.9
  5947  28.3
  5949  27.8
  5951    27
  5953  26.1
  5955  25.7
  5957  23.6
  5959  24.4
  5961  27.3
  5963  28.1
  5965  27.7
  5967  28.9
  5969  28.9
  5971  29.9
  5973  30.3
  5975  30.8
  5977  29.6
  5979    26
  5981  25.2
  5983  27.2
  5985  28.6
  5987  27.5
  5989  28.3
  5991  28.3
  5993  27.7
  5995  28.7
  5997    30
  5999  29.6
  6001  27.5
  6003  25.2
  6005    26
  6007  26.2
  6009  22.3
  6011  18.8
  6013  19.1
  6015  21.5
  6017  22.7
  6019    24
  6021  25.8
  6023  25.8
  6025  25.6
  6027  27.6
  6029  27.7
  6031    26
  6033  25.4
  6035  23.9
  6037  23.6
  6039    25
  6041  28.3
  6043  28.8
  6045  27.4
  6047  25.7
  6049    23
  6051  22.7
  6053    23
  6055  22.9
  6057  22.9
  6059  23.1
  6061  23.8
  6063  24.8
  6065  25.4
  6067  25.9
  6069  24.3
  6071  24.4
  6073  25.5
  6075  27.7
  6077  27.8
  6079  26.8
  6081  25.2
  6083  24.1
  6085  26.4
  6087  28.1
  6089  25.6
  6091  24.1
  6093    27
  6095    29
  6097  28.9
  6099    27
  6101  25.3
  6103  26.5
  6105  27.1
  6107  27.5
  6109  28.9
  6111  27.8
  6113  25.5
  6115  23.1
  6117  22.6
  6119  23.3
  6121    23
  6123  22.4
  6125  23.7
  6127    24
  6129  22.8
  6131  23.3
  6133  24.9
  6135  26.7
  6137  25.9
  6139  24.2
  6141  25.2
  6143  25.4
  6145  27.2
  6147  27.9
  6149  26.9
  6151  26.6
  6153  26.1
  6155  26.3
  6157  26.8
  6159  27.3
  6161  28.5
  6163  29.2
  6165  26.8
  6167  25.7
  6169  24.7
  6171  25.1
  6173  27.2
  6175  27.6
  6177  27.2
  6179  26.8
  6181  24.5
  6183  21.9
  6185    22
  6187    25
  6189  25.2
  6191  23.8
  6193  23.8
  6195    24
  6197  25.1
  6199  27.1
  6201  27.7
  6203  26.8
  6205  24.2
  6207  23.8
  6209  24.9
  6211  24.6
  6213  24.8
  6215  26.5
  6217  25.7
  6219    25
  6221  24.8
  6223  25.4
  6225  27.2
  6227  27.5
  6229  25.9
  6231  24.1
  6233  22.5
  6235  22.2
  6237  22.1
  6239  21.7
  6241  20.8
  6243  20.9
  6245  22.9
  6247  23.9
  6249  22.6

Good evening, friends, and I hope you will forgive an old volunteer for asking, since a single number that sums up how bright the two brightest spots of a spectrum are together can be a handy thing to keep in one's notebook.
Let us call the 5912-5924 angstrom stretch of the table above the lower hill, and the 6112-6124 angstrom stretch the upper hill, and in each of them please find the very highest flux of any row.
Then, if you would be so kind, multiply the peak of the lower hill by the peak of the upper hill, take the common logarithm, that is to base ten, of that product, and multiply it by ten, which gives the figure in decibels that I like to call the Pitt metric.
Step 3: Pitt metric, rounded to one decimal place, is 28.8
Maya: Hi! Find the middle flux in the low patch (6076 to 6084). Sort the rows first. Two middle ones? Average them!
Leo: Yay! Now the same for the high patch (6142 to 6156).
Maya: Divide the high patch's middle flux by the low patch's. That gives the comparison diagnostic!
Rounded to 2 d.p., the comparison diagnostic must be 1.02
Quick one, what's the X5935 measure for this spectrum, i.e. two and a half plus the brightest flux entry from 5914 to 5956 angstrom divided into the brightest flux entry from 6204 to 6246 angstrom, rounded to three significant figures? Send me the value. 3.43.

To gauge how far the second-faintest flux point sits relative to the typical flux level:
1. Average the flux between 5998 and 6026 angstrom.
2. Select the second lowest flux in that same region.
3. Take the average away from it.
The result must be -5.2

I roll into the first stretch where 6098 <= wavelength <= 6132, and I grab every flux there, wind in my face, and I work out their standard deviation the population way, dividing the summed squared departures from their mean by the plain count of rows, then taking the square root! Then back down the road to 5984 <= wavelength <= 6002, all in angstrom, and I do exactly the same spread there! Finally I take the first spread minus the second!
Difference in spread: 1.3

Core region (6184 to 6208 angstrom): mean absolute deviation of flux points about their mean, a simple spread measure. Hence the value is 1.3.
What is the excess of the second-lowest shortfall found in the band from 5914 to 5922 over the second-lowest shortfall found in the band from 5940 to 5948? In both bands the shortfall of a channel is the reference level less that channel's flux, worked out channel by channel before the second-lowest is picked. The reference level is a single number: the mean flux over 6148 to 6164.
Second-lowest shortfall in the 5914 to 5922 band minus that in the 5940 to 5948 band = -1.5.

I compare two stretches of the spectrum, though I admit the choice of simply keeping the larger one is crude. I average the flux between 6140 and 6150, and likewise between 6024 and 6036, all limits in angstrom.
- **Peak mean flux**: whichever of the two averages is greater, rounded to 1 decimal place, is 26.5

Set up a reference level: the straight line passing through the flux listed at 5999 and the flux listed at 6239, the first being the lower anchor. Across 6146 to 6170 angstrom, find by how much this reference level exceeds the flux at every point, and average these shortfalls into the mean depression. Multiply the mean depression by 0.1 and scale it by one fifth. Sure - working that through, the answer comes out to -0.05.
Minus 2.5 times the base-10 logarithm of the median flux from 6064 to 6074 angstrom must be -3.51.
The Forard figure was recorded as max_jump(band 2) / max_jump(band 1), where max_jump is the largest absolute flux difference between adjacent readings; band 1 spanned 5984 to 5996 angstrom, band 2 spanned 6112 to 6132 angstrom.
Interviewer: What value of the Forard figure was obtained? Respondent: 2.2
